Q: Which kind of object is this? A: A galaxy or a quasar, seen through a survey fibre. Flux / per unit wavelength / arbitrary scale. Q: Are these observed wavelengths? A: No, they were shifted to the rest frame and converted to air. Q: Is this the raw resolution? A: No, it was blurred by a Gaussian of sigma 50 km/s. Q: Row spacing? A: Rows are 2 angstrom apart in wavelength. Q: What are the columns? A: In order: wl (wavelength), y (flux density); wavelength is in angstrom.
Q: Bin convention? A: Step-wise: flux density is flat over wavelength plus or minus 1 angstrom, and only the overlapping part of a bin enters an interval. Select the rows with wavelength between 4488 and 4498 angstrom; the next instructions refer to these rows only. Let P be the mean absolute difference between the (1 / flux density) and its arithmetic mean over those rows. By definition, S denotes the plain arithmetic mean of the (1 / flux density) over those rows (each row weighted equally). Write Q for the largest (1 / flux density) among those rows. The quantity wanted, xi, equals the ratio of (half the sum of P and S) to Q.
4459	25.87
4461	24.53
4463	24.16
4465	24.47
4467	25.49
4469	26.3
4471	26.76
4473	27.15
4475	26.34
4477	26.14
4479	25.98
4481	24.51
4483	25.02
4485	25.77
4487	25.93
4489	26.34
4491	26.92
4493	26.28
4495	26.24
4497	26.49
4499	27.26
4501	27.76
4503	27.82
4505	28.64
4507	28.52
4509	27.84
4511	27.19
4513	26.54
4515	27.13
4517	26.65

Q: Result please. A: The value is 0.500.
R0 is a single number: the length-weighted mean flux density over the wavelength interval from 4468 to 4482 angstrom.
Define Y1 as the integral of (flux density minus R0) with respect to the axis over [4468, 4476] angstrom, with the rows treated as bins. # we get 4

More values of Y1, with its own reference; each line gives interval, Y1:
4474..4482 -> -3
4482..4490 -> -3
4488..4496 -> 2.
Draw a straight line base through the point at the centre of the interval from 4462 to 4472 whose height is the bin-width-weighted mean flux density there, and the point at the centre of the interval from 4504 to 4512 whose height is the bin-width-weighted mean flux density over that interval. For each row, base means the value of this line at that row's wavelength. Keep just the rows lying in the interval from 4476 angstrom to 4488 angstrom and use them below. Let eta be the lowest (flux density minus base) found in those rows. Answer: -1.82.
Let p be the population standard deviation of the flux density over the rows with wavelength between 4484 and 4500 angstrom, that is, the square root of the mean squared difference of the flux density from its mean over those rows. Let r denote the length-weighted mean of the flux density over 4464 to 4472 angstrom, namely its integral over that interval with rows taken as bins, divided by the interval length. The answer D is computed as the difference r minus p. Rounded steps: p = 0.46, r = 25.8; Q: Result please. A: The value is 25.3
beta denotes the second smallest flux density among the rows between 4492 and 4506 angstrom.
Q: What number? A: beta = 26.28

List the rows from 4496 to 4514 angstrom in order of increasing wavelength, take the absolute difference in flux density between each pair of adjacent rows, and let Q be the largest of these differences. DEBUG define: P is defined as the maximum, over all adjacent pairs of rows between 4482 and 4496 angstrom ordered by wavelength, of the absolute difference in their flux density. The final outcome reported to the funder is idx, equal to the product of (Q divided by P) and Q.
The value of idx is 0.90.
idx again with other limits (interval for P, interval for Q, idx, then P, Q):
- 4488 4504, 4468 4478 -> 0.85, 0.77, 0.81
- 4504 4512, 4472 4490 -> 3.18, 0.68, 1.47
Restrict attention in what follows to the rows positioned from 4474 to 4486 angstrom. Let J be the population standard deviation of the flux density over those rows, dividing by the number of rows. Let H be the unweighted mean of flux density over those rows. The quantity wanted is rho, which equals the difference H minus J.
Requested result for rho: 25.0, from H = 25.6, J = 0.65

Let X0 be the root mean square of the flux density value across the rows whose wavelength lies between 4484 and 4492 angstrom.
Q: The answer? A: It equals 26.2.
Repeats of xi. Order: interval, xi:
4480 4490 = 0.492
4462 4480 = 0.482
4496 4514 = 0.492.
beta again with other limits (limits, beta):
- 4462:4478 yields 24.47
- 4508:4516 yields 27.13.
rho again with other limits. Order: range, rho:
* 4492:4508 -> 26.5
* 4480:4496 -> 25.2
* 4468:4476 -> 26.3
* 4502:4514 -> 27.0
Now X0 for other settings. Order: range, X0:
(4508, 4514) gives 27.2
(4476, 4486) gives 25.5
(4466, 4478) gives 26.4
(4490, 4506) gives 27.2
